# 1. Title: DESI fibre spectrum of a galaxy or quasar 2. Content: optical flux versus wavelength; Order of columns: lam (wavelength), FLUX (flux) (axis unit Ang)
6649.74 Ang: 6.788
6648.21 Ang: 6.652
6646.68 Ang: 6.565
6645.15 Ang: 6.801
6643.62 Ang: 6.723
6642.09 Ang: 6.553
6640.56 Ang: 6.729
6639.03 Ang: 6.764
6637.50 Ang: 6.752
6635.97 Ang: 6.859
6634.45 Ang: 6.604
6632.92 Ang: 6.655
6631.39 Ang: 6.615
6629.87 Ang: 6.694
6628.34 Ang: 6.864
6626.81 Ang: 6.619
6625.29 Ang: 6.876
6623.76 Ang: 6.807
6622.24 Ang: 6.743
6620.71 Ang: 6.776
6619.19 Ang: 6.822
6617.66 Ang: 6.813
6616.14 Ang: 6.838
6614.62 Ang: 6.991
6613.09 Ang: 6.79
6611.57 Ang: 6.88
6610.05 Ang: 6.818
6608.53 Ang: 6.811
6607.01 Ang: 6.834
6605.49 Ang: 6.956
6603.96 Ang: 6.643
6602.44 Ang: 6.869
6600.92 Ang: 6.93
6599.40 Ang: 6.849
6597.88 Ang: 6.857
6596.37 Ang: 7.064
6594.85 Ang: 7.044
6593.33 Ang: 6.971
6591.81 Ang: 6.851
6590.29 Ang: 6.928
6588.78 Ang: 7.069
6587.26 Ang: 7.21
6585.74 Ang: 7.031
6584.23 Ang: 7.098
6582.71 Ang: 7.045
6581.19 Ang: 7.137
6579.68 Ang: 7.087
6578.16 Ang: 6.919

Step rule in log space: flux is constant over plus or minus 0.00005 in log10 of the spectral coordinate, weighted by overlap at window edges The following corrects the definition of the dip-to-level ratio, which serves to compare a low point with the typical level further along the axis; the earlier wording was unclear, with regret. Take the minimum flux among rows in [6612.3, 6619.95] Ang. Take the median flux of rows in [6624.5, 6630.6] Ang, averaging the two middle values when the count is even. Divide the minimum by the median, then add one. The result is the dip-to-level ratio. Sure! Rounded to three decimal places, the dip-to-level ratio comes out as 2.002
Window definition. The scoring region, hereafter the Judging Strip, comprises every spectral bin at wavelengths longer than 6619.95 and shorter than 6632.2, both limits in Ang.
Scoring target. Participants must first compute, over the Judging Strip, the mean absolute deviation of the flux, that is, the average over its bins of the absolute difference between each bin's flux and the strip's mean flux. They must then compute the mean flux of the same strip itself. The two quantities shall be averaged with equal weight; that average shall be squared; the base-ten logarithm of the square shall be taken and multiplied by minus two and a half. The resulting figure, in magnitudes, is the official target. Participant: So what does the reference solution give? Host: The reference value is -2.67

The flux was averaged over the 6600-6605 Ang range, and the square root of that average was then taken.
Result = 2.61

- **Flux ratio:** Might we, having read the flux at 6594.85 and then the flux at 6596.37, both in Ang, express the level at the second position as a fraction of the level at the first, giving 1.00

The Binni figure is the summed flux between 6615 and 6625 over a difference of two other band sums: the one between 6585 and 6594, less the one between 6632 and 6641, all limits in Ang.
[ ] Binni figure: 24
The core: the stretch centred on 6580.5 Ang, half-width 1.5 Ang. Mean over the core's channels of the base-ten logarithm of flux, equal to 0.852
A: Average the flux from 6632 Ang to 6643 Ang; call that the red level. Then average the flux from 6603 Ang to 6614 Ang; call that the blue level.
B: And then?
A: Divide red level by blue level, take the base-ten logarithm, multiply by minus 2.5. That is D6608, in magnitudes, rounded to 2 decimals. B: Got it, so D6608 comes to 0.02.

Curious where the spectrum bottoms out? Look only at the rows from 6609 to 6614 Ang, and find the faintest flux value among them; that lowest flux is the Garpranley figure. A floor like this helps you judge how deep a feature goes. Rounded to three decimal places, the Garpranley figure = 6.790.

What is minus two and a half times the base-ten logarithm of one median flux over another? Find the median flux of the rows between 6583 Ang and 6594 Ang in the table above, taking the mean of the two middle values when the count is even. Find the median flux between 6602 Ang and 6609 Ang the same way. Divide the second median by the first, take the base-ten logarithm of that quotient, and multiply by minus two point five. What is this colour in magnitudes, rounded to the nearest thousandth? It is 0.031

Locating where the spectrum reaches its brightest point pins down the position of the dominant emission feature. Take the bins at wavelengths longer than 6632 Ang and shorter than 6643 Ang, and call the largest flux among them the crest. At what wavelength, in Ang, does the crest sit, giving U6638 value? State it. 6635.97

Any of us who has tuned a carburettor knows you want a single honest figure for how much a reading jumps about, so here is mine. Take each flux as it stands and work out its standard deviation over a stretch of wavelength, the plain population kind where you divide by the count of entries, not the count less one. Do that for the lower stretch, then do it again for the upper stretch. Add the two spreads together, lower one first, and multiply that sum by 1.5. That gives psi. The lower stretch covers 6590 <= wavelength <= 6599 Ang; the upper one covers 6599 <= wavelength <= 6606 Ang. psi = 0.290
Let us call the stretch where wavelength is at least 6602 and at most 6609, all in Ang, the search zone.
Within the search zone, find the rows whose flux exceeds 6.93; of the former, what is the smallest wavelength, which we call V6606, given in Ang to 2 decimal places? 6605.49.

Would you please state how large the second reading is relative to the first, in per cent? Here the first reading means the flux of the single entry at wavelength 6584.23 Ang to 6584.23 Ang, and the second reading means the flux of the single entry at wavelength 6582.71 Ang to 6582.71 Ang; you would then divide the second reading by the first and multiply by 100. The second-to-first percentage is 99.3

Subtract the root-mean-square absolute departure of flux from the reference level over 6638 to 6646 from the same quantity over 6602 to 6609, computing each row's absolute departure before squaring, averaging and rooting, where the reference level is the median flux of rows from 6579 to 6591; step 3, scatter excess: -0.10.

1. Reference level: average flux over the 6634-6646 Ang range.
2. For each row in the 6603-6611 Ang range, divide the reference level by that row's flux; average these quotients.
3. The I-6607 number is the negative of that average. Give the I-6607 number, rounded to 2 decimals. -0.99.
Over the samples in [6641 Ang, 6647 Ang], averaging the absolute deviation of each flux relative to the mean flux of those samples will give 0.10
